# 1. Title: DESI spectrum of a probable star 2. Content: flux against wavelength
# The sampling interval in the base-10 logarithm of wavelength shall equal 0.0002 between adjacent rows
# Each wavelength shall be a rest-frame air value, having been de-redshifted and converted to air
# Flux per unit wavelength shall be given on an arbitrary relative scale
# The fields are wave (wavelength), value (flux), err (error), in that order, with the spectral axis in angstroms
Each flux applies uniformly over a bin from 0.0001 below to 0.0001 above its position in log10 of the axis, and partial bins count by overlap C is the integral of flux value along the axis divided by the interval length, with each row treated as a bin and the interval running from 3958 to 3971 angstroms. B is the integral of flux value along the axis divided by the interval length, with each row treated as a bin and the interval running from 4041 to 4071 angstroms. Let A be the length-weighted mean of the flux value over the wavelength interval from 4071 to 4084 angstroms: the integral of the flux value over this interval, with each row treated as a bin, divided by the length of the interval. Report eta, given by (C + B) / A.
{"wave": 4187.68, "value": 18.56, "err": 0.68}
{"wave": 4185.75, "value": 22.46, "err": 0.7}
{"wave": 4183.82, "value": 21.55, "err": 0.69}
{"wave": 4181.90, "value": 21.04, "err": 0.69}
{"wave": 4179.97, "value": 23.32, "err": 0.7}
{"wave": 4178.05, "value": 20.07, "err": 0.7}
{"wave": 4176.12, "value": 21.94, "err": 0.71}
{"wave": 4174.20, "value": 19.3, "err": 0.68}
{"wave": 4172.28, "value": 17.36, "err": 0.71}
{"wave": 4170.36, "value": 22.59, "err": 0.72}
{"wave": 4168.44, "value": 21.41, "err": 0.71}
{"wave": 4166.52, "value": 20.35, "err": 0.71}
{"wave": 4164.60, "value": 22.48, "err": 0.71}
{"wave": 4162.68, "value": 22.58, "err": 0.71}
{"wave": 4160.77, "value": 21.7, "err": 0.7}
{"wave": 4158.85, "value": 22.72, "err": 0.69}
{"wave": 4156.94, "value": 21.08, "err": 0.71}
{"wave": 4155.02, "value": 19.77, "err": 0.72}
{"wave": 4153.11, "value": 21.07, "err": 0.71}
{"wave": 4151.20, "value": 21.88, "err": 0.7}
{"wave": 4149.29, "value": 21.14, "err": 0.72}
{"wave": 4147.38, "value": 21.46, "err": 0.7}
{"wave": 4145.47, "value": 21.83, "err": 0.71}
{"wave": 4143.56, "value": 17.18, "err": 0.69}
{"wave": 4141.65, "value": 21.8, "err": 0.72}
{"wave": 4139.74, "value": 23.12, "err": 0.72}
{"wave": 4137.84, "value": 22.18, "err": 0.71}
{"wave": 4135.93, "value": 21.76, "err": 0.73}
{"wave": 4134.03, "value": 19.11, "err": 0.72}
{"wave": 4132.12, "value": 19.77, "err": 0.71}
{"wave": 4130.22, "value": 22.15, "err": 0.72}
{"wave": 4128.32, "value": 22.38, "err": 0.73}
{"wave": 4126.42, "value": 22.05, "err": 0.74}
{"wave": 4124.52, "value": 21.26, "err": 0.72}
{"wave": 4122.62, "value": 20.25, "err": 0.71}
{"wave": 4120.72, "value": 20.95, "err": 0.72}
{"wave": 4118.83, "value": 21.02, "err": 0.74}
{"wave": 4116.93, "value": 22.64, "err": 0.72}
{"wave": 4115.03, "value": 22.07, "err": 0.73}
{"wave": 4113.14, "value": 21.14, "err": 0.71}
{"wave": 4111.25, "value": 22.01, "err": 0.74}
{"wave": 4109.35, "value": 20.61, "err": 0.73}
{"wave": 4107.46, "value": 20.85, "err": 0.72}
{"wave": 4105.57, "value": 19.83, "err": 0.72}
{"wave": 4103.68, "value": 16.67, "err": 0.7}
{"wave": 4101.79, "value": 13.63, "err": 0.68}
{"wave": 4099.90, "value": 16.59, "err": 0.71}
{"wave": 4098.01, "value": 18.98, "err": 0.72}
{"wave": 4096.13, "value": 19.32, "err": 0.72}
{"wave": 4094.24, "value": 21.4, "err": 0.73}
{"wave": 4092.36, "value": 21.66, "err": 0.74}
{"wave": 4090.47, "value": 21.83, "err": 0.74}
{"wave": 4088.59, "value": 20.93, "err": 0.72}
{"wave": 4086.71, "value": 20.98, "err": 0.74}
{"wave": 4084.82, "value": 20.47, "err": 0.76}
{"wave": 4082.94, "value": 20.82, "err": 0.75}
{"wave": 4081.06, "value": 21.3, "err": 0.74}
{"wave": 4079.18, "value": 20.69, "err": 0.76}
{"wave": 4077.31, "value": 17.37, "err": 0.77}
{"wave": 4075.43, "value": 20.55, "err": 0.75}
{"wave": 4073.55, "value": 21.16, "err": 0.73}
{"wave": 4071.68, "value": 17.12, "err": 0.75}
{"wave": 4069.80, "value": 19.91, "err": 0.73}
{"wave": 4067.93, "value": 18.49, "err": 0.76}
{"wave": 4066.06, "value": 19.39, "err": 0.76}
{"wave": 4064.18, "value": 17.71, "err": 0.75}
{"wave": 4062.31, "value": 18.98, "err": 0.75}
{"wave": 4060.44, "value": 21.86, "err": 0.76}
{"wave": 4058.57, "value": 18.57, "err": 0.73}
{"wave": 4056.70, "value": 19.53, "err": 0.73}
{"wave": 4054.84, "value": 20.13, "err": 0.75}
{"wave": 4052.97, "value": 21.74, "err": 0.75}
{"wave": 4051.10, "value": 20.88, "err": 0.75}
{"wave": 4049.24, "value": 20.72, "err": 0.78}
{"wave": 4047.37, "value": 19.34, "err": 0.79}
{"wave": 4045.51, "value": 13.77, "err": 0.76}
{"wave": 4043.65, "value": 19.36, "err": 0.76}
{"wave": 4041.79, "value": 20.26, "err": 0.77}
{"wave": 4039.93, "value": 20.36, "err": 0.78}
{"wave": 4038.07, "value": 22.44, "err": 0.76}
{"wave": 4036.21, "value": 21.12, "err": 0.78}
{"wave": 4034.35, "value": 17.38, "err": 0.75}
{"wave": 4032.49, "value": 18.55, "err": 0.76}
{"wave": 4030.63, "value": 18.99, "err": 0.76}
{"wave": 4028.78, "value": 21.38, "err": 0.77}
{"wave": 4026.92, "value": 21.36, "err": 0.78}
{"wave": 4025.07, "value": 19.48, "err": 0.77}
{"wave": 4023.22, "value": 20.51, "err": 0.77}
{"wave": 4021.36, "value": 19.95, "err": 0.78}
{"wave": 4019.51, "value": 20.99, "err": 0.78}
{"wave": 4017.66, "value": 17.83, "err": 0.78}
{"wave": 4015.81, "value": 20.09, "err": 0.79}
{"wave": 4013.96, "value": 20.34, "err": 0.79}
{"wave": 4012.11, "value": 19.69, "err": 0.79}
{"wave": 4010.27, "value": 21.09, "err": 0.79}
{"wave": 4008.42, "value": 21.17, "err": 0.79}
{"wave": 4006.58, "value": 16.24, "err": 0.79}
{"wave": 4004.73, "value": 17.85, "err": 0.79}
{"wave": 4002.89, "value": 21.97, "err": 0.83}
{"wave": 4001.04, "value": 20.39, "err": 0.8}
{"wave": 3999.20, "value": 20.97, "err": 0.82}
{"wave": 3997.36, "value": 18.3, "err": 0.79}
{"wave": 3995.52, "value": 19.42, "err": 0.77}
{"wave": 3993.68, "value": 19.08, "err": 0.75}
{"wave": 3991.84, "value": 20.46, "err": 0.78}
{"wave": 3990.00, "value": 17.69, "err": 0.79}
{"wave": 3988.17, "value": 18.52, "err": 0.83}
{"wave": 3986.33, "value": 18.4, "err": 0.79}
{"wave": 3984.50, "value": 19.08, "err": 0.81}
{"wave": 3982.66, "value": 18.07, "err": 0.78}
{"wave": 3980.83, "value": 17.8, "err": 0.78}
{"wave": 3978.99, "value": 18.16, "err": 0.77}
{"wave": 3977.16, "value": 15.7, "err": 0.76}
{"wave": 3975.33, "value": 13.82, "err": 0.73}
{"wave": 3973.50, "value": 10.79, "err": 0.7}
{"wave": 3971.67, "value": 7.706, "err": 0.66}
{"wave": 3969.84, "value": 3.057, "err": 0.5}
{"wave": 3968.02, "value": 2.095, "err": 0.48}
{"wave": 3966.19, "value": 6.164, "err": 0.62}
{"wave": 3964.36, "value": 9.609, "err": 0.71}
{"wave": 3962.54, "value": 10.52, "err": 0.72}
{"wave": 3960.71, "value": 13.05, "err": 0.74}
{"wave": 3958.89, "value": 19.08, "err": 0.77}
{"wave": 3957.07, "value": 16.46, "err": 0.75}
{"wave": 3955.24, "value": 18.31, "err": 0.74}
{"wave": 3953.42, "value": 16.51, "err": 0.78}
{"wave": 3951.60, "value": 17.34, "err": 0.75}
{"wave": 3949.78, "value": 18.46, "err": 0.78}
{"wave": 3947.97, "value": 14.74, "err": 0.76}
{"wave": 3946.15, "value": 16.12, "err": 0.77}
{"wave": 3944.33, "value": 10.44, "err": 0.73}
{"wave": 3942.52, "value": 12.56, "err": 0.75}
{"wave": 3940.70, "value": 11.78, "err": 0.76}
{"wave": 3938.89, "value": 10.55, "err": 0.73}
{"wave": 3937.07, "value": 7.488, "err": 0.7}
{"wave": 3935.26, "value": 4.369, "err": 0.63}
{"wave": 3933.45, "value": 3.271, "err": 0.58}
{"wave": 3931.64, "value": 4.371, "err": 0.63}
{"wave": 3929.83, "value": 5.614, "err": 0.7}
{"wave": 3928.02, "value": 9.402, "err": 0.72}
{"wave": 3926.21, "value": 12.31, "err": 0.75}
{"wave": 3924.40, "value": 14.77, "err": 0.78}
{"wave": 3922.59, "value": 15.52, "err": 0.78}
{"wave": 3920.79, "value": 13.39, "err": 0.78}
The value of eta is 1.4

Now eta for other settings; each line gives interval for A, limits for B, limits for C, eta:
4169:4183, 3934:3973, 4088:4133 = 1.5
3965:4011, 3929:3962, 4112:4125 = 2.1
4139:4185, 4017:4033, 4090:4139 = 1.9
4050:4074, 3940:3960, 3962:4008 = 1.6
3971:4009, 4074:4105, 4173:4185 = 2.3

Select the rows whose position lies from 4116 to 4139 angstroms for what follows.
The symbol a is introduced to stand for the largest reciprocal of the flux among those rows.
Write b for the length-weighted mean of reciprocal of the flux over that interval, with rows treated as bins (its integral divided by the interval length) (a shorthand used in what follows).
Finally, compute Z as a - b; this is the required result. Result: 0.005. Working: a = 0.052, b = 0.047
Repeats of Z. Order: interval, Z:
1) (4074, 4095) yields 0.009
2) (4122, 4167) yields 0.011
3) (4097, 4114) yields 0.019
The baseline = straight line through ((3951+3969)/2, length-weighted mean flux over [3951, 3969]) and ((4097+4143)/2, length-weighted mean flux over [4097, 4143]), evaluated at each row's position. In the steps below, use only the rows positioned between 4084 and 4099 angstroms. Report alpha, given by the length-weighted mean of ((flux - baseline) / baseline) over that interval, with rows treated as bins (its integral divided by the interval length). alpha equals 0.08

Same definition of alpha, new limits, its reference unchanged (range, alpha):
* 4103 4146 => 0.01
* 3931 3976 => -0.10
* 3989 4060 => 0.25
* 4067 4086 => 0.08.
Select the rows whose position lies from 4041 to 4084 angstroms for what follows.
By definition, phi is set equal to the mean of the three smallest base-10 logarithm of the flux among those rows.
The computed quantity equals 1.20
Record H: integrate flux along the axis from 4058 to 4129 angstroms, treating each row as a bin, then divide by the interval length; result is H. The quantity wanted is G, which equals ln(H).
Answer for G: 3.00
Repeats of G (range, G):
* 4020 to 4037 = 2.99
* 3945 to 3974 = 2.53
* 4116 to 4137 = 3.05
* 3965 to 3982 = 2.37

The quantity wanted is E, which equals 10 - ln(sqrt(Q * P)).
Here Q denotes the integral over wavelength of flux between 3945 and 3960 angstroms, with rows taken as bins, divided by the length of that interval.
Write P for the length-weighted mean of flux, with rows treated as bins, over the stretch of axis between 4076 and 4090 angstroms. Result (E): 7.08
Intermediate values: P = 20.4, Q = 17.0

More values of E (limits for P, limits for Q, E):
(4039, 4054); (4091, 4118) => 7.02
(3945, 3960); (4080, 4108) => 7.09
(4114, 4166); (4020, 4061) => 6.97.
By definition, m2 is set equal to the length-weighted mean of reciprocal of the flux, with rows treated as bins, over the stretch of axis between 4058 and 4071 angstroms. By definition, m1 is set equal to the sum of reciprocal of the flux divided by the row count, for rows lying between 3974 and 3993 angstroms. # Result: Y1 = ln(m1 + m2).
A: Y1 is -2.22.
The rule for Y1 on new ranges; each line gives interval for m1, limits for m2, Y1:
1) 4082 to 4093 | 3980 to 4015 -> -2.31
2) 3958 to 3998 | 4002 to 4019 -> -1.87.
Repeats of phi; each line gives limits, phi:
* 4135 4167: 1.28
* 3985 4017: 1.24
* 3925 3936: 0.60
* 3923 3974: 0.44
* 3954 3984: 0.53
